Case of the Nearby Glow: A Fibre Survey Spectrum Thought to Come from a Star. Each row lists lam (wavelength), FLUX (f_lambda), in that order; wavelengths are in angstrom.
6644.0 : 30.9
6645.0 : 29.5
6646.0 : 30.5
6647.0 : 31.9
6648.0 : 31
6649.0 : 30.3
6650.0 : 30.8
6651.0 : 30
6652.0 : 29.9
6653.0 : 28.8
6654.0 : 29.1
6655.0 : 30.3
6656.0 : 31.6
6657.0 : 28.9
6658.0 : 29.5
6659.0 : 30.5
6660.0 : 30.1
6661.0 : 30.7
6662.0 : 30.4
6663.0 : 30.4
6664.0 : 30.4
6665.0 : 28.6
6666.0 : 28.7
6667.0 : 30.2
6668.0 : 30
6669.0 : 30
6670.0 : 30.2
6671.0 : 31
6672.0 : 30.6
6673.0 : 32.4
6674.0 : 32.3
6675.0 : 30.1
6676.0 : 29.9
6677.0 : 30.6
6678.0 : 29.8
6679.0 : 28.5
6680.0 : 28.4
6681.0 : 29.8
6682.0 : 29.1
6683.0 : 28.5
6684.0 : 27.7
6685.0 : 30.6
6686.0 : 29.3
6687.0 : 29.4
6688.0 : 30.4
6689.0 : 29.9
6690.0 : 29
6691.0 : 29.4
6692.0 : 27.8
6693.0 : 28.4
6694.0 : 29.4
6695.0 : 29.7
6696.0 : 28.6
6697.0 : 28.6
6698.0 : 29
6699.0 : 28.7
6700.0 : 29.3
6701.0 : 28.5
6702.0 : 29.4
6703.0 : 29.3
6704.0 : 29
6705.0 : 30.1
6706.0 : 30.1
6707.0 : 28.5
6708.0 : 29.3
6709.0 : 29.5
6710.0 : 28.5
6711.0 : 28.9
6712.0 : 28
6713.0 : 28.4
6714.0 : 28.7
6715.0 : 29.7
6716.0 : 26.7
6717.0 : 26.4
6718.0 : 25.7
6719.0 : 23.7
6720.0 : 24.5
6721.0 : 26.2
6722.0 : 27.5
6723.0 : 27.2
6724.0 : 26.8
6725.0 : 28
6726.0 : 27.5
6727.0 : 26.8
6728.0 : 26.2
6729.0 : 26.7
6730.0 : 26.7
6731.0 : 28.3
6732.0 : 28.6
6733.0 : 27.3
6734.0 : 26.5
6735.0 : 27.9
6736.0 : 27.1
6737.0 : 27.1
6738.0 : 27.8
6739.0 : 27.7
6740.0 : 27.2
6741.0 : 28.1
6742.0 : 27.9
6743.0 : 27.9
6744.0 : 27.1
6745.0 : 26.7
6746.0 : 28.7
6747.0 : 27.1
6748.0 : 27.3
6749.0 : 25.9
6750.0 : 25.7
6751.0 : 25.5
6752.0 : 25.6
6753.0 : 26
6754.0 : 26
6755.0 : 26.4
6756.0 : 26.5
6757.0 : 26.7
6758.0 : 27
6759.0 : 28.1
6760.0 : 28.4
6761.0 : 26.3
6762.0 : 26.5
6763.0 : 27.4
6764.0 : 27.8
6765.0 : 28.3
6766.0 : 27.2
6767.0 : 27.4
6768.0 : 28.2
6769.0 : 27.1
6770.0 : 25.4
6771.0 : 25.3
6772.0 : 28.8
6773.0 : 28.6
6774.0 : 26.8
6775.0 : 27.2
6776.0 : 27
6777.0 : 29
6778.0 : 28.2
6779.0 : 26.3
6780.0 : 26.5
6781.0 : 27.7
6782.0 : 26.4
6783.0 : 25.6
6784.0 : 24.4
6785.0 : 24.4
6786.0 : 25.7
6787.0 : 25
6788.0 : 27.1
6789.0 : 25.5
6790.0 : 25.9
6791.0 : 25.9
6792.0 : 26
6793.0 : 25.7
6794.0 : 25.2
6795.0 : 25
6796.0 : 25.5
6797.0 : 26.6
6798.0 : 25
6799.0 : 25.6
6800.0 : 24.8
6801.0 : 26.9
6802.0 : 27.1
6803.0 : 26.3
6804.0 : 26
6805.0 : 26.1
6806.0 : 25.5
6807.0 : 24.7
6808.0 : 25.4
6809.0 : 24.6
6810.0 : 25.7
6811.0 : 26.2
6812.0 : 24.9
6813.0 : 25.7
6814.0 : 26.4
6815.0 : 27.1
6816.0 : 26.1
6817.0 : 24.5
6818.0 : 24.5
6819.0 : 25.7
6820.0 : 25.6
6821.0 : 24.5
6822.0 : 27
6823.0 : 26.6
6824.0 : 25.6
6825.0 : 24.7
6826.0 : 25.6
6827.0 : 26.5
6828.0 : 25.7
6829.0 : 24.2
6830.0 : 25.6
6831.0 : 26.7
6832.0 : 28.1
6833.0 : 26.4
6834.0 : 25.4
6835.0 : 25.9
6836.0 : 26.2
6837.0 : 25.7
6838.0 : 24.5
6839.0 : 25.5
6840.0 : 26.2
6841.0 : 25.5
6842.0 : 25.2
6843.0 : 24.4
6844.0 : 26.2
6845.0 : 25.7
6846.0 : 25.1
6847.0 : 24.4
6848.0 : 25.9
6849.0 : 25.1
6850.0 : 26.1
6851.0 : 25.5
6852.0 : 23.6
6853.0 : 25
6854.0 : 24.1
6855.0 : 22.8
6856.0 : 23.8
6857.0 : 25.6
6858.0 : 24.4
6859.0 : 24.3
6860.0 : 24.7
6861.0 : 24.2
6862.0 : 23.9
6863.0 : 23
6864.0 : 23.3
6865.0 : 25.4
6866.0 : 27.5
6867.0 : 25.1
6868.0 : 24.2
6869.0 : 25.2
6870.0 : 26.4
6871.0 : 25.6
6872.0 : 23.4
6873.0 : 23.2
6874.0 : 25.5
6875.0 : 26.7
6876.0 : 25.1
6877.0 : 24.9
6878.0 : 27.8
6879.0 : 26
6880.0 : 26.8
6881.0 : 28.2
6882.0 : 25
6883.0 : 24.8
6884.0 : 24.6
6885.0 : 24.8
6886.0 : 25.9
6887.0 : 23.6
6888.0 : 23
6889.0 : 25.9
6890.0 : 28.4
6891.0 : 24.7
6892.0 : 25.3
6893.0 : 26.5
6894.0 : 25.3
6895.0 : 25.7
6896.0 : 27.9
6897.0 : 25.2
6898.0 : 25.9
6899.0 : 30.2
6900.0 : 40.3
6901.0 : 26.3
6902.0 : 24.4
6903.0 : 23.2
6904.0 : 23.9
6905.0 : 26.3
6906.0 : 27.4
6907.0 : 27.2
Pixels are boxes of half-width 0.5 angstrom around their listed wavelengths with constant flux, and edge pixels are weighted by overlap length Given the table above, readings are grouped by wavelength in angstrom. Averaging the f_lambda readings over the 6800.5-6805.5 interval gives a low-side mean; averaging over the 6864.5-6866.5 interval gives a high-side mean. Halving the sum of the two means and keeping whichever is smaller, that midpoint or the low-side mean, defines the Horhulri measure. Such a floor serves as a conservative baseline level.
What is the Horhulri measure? 26.5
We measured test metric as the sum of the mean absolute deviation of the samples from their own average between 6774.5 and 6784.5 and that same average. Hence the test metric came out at 27.8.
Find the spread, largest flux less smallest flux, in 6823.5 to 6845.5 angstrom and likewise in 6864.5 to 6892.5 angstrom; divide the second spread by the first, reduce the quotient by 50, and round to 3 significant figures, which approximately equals -48.6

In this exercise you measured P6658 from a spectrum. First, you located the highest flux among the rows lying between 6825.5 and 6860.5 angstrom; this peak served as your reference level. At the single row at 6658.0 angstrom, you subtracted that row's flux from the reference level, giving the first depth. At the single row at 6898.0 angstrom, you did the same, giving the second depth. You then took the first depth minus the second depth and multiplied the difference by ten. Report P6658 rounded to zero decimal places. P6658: -36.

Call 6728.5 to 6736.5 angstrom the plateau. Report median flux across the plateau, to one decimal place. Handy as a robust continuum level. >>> 27.2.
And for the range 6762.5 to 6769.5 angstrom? 27.4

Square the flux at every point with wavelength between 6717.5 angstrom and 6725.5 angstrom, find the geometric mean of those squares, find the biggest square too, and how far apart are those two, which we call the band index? 100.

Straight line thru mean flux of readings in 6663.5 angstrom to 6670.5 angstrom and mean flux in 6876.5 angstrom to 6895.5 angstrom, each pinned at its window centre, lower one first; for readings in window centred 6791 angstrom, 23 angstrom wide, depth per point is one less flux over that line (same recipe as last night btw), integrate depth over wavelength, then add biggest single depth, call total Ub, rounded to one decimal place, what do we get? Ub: 1.5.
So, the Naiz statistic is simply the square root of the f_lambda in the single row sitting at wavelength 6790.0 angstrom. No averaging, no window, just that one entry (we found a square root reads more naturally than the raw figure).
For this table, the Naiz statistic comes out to 5.09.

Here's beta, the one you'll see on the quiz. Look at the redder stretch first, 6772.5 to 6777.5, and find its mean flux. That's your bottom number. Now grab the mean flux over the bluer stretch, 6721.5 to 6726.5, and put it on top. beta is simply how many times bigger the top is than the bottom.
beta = 0.99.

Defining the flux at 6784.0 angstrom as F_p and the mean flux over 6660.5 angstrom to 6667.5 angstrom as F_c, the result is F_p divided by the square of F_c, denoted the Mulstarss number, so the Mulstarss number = 0.027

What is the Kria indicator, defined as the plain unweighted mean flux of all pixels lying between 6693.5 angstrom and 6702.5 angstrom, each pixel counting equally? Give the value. 29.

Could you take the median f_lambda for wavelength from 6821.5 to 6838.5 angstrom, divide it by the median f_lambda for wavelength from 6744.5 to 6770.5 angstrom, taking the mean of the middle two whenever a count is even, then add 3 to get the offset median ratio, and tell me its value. 3.96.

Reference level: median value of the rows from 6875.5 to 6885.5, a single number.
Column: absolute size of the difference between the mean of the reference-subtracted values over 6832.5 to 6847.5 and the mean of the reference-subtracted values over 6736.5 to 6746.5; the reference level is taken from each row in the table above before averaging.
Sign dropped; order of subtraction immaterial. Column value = 2.13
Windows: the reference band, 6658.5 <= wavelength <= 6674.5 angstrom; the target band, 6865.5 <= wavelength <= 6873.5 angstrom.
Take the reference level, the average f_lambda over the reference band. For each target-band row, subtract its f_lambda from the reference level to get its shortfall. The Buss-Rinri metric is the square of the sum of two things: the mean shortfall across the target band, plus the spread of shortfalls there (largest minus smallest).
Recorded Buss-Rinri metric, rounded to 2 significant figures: 93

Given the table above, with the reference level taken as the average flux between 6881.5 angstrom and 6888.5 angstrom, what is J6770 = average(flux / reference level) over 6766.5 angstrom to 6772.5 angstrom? 1.10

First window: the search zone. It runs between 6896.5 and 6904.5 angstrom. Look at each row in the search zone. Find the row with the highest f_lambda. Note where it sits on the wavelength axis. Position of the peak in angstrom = 6900.0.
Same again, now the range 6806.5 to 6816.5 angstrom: 6815.0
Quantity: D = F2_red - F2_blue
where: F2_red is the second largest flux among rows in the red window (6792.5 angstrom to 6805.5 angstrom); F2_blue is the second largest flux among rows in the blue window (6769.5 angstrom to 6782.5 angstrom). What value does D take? -1.9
